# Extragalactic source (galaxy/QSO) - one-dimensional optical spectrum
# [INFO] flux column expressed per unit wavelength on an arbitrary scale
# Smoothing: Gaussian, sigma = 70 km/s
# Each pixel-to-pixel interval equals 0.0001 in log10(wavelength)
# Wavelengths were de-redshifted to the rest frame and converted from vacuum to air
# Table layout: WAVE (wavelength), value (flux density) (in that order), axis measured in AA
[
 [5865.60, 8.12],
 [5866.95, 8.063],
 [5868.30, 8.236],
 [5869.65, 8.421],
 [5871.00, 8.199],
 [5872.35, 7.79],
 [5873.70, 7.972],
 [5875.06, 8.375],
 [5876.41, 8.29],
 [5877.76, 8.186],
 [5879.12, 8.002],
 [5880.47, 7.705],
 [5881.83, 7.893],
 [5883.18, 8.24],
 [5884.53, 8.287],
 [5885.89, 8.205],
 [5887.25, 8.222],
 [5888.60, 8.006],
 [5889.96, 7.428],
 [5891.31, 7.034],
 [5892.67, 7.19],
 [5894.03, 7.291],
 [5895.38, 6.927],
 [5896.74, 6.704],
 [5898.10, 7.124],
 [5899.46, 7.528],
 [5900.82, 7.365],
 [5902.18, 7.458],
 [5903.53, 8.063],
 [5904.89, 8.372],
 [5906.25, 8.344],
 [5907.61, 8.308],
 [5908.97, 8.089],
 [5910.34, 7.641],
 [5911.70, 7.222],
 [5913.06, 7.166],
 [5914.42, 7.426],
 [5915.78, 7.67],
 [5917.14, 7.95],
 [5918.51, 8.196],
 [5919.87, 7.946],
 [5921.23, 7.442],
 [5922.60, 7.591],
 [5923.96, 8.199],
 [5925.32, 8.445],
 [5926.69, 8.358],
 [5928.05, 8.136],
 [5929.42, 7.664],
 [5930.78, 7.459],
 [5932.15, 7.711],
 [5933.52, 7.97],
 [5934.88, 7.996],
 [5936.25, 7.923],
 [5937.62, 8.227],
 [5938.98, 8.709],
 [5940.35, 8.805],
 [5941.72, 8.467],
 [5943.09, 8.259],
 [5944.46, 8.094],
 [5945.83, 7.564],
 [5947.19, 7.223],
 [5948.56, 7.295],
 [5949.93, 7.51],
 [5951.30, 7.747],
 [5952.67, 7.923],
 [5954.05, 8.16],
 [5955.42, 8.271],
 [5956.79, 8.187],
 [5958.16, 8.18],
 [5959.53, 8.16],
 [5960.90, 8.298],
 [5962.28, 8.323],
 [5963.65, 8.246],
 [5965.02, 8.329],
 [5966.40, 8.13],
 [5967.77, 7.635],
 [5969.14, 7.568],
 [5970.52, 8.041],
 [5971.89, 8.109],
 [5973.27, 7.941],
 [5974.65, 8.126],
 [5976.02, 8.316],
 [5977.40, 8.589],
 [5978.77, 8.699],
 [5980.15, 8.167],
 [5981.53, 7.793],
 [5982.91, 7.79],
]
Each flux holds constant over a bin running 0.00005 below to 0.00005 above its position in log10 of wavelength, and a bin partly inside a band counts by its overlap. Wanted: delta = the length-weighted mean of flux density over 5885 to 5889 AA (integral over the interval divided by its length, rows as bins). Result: 8.2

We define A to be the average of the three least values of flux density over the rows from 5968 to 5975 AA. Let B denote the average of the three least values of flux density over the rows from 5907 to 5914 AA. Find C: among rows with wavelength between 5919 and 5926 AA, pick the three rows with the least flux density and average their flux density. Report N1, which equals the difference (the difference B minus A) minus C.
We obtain -8.2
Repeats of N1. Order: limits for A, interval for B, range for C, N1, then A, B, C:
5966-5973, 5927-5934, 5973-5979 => -8.3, 7.75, 7.6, 8.13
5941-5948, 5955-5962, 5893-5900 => -6.4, 7.63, 8.2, 6.92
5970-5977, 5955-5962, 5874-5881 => -7.8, 8.03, 8.2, 7.96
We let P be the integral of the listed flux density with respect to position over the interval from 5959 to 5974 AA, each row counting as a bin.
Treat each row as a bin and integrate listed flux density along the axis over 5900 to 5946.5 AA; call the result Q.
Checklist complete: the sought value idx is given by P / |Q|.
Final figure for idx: 0.3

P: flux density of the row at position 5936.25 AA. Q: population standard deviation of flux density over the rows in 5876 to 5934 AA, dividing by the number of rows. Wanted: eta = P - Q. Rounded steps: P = 7.923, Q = 0.455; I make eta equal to 7.5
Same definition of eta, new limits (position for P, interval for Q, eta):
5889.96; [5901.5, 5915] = 7.0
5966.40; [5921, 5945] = 7.7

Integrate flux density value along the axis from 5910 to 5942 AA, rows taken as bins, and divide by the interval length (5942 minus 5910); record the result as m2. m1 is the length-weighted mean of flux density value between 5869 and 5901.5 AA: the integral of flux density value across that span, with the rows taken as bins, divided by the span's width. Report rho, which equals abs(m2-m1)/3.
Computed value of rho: 0.054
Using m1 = 7.76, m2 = 7.93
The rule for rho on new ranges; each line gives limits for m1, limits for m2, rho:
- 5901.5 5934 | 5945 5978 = 0.042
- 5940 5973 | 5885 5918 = 0.131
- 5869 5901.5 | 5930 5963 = 0.085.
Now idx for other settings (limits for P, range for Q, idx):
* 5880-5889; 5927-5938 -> 0.8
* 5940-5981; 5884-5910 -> 1.7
